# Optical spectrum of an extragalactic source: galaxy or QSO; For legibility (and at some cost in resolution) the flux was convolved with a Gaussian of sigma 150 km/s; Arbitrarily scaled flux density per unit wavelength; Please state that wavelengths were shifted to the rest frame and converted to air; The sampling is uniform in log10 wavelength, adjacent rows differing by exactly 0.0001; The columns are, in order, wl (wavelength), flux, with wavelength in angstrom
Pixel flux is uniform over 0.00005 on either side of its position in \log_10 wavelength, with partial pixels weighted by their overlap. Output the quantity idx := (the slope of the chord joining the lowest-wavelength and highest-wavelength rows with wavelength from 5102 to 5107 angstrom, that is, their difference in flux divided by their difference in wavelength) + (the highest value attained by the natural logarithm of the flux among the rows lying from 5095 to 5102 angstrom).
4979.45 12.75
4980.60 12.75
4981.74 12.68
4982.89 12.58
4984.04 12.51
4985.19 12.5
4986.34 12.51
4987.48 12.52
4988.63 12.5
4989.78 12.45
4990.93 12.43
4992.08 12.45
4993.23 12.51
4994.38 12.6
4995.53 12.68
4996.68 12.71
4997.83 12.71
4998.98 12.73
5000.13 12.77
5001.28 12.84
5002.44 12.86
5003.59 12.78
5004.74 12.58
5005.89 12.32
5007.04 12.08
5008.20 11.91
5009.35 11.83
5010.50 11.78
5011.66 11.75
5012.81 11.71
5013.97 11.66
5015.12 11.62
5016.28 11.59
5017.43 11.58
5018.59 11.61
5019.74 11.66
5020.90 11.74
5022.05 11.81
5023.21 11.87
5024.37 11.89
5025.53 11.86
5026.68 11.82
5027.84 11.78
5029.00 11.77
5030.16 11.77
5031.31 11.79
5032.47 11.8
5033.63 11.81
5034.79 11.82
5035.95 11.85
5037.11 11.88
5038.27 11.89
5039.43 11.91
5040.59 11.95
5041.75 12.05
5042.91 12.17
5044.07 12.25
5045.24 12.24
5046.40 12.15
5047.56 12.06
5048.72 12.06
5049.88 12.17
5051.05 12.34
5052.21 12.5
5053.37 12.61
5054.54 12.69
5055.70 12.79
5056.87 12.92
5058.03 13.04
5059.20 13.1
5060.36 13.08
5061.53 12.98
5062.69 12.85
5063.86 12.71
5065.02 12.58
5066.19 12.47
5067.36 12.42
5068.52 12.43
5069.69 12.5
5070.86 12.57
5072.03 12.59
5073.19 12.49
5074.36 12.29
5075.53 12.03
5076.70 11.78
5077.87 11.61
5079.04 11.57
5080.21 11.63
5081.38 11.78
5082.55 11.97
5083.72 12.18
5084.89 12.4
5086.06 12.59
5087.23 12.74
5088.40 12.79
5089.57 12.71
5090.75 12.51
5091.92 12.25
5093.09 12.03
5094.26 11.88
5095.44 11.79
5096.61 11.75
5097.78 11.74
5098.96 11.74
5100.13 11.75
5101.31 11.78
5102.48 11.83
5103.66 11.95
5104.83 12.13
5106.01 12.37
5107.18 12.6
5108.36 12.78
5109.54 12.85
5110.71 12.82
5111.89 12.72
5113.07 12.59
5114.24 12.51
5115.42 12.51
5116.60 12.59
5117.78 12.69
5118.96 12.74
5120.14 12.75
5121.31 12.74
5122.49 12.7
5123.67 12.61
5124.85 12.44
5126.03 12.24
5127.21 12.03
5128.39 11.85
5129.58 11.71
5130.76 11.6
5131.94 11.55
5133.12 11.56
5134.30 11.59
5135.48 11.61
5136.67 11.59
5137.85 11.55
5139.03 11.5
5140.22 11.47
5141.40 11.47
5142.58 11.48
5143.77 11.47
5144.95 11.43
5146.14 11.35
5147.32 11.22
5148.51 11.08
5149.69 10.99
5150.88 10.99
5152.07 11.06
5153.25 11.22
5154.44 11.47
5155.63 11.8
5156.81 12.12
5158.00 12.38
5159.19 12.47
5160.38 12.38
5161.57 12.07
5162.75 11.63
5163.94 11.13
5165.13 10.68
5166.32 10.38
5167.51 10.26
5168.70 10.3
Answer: 2.62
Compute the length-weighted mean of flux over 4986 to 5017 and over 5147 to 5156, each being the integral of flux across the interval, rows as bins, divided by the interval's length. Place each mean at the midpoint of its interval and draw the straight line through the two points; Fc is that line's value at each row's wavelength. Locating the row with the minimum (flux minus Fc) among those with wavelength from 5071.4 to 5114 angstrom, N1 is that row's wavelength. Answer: 5079.04 angstrom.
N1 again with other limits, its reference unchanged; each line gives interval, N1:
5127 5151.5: 5149.69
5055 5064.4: 5063.86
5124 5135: 5131.94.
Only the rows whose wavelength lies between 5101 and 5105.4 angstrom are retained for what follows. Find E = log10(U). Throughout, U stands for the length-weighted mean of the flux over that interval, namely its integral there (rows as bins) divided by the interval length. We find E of 1.08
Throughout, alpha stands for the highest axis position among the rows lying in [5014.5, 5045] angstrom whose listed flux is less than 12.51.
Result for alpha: 5044.07 angstrom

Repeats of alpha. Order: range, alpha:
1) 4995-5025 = 5024.37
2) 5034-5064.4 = 5052.21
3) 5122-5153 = 5152.07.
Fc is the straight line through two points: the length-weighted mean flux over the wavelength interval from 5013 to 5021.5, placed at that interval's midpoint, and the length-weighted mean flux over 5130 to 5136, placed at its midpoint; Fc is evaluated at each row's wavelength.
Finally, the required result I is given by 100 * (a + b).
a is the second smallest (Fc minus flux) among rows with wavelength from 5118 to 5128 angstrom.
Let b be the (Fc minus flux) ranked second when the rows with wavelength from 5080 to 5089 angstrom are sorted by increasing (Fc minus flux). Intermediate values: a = -1.13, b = -1.1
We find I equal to -225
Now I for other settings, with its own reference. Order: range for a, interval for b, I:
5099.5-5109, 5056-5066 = -244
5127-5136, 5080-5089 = -137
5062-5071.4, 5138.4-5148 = -96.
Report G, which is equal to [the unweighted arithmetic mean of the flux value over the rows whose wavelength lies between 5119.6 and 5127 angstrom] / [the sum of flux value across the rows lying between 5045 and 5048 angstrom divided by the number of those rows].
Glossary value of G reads 1.04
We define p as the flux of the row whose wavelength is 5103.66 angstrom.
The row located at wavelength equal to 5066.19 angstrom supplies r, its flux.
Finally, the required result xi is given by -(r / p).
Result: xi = -1.04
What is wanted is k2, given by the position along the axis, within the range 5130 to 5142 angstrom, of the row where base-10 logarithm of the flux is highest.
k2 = 5135.48 angstrom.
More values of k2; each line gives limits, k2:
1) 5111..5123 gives 5120.14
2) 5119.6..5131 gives 5120.14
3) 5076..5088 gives 5087.23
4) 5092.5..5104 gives 5093.09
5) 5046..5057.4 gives 5056.87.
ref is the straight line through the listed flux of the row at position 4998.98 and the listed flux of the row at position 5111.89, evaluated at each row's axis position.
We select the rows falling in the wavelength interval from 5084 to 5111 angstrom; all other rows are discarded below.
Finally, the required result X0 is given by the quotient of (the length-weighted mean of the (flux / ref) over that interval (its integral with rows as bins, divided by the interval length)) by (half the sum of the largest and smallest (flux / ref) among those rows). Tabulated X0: 1.00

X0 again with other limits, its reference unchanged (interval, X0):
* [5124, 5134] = 0.99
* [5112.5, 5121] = 1.00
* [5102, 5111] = 1.01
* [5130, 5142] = 1.00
